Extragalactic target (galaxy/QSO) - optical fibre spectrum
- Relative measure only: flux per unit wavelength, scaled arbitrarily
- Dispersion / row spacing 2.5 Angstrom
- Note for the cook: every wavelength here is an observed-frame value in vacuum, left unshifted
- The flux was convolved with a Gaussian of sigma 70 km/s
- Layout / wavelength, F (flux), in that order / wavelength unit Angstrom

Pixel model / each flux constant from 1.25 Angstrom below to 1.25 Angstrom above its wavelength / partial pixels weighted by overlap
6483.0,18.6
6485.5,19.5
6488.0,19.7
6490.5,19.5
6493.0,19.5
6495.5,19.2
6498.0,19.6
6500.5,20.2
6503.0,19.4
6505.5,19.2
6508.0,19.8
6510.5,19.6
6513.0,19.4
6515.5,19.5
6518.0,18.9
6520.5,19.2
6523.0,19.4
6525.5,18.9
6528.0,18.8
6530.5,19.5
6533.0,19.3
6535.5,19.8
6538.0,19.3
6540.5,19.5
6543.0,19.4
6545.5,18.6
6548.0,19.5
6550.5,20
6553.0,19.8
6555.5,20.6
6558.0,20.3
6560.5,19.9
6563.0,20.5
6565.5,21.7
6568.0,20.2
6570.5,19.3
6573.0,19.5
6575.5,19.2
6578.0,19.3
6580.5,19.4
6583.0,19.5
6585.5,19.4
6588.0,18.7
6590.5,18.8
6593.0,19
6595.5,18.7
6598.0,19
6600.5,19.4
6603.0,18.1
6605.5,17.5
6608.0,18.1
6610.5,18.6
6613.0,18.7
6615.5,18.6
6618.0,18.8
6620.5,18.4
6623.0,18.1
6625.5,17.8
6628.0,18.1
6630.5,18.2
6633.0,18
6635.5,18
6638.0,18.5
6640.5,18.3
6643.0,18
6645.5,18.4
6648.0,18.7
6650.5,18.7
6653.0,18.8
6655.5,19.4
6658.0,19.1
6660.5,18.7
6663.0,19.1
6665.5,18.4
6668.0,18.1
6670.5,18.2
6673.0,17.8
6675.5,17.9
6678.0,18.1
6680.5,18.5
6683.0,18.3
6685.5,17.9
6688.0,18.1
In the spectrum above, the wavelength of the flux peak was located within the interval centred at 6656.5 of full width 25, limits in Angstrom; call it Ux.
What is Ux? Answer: 6655.5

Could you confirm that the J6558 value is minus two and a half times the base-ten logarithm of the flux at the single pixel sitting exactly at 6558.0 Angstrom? -3.27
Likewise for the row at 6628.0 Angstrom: -3.14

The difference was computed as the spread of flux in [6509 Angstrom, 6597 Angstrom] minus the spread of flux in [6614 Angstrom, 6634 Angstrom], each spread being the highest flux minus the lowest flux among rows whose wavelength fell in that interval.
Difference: 2.1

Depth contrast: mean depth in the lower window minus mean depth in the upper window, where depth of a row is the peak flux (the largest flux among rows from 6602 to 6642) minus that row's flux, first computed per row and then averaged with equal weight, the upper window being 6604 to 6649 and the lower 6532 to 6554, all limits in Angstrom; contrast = -1.20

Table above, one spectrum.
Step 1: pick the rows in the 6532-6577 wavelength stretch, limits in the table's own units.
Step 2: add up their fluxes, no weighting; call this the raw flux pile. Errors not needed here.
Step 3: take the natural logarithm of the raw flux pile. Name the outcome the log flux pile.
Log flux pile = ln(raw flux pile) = 5.88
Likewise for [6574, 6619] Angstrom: 5.83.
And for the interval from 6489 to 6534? 5.85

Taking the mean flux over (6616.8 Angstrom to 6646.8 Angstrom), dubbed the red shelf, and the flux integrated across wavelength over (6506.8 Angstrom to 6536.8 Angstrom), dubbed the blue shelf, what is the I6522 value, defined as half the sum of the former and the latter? 299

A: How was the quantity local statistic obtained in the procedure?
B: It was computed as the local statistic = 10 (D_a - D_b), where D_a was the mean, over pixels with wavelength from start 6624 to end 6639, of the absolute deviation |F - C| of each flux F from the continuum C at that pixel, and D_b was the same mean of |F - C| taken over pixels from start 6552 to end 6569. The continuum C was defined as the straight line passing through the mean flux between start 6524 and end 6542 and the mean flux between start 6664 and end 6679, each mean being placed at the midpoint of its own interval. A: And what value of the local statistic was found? -10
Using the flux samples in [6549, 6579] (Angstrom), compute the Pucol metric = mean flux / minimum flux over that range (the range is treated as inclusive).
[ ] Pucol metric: 1.043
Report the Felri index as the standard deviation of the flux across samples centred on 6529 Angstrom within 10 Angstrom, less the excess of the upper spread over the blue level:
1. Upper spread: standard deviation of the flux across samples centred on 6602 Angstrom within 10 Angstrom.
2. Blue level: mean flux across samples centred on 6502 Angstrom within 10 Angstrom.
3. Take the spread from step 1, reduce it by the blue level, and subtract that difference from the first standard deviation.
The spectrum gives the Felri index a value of 19.3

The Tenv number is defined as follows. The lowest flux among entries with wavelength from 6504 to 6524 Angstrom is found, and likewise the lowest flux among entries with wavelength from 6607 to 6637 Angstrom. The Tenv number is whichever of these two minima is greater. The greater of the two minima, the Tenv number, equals 18.9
